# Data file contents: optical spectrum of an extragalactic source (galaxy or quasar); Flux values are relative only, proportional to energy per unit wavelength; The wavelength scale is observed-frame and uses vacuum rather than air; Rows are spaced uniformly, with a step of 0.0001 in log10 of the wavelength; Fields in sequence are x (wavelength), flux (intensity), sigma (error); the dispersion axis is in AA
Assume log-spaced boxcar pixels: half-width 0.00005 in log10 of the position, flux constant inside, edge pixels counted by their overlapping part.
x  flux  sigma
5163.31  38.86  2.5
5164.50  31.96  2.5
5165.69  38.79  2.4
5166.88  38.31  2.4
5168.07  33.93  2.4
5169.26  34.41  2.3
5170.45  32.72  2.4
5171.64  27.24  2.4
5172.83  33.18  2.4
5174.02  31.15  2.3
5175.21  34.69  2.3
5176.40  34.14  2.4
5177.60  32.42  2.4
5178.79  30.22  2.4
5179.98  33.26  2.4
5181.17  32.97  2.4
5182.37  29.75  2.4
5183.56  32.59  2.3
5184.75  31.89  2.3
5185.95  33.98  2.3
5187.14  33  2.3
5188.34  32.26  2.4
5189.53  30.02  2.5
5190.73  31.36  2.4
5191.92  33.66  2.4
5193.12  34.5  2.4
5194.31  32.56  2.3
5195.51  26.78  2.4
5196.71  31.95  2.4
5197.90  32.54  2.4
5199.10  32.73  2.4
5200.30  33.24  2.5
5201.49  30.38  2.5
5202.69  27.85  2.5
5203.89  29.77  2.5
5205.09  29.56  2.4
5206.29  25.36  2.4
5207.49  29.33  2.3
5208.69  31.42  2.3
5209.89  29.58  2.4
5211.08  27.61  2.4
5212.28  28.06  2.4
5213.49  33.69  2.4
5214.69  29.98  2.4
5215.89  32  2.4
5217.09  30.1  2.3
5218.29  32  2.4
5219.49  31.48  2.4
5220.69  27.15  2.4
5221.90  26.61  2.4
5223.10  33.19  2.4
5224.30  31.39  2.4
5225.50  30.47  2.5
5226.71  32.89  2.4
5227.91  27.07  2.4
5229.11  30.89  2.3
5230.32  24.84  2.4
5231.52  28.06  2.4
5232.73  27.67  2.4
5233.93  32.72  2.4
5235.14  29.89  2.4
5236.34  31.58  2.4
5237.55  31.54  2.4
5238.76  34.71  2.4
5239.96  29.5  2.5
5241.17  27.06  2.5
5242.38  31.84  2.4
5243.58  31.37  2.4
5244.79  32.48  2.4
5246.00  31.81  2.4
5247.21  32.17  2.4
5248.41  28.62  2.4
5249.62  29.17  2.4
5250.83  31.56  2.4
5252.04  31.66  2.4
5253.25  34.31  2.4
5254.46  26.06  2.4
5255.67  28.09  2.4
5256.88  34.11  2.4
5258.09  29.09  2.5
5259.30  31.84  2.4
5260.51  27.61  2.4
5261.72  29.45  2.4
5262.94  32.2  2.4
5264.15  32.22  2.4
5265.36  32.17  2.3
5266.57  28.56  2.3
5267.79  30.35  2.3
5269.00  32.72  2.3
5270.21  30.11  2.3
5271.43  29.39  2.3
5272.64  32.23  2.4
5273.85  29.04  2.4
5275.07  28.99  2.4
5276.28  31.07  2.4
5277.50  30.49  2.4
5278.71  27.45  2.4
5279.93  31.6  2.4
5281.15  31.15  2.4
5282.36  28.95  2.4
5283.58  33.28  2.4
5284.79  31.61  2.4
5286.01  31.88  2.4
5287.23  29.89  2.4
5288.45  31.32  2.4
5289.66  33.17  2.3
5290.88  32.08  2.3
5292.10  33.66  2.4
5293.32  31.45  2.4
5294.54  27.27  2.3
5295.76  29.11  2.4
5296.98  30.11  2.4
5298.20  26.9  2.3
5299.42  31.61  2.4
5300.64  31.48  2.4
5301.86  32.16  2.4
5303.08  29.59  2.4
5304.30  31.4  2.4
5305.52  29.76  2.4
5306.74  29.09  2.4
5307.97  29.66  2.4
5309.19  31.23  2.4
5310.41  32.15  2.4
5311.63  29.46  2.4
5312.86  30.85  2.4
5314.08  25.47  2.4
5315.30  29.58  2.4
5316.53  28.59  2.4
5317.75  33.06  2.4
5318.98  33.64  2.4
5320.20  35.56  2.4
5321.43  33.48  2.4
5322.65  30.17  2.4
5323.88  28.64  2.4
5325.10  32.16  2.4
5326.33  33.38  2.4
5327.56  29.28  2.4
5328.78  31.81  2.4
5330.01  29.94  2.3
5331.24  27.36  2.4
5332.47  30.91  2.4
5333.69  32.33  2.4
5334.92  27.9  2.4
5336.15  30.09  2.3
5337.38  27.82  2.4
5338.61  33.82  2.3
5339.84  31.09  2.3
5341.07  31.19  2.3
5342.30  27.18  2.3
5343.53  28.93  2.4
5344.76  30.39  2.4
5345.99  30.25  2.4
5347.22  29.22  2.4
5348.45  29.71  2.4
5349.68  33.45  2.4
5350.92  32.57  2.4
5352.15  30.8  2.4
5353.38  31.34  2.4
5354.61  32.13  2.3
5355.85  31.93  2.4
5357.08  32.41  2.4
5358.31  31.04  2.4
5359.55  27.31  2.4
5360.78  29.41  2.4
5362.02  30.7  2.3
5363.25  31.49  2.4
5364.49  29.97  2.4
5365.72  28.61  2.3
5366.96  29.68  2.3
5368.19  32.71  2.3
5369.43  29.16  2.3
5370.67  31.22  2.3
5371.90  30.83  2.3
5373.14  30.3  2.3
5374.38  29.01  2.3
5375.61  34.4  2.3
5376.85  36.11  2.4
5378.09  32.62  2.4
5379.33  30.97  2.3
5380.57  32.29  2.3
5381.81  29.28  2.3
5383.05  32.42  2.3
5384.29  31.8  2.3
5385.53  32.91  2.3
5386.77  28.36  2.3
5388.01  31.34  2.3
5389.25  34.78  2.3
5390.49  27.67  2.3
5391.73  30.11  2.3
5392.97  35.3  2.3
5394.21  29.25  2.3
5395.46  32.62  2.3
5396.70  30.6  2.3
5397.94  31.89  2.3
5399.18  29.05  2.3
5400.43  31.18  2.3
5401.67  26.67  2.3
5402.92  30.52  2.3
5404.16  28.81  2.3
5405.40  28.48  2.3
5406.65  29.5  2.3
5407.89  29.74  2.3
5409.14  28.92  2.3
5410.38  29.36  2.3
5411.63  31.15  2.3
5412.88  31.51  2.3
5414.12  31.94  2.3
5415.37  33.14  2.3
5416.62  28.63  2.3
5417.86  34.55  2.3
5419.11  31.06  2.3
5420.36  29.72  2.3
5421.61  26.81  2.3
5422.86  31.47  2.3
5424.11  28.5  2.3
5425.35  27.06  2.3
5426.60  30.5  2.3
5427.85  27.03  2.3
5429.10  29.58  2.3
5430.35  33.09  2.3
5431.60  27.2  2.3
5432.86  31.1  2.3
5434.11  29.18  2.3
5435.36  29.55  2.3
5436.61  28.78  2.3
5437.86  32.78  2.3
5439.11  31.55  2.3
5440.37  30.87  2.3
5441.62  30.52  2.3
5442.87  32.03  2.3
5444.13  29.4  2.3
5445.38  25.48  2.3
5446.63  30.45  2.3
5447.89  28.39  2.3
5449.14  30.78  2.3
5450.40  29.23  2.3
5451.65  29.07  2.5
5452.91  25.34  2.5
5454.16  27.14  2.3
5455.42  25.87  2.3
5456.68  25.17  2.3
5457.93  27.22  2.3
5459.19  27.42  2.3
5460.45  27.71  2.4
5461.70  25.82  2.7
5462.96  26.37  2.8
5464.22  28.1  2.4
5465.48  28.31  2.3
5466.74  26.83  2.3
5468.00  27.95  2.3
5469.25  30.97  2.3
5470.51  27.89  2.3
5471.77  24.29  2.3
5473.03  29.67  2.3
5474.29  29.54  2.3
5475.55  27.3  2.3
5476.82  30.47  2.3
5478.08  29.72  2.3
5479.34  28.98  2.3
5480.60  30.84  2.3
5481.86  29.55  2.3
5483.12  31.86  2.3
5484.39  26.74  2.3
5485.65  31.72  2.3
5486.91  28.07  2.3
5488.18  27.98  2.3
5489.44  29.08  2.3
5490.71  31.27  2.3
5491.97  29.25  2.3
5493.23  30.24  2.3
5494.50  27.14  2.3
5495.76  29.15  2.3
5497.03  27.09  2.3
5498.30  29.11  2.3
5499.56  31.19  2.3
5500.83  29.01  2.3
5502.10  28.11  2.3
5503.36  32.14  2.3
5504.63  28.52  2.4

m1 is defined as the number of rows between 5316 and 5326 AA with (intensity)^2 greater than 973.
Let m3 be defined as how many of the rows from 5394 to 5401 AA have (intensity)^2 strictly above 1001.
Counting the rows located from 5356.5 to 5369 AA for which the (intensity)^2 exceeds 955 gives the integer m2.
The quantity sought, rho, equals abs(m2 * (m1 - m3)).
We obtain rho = 12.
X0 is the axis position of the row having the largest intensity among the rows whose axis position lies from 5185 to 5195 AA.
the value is 5193.12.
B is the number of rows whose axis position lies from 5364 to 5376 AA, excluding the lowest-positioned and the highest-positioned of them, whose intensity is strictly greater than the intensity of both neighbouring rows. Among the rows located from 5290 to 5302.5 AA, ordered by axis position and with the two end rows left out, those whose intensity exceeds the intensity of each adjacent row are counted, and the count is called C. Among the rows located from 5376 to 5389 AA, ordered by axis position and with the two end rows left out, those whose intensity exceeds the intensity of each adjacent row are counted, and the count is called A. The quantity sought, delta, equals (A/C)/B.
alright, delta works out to 0.50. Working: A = 3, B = 2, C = 3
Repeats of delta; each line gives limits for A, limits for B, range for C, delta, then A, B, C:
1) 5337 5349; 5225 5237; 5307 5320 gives 0.25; 3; 4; 3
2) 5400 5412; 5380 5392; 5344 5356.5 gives 0.33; 2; 3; 2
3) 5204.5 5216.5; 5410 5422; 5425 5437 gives 0.25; 2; 2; 4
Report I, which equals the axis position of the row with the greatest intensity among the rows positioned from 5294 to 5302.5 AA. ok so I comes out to 5301.86 AA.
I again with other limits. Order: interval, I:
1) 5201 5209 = 5208.69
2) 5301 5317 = 5301.86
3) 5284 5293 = 5292.10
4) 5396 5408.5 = 5397.94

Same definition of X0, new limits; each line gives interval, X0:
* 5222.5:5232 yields 5223.10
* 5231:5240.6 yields 5238.76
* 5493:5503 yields 5499.56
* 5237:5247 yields 5238.76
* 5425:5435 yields 5430.35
